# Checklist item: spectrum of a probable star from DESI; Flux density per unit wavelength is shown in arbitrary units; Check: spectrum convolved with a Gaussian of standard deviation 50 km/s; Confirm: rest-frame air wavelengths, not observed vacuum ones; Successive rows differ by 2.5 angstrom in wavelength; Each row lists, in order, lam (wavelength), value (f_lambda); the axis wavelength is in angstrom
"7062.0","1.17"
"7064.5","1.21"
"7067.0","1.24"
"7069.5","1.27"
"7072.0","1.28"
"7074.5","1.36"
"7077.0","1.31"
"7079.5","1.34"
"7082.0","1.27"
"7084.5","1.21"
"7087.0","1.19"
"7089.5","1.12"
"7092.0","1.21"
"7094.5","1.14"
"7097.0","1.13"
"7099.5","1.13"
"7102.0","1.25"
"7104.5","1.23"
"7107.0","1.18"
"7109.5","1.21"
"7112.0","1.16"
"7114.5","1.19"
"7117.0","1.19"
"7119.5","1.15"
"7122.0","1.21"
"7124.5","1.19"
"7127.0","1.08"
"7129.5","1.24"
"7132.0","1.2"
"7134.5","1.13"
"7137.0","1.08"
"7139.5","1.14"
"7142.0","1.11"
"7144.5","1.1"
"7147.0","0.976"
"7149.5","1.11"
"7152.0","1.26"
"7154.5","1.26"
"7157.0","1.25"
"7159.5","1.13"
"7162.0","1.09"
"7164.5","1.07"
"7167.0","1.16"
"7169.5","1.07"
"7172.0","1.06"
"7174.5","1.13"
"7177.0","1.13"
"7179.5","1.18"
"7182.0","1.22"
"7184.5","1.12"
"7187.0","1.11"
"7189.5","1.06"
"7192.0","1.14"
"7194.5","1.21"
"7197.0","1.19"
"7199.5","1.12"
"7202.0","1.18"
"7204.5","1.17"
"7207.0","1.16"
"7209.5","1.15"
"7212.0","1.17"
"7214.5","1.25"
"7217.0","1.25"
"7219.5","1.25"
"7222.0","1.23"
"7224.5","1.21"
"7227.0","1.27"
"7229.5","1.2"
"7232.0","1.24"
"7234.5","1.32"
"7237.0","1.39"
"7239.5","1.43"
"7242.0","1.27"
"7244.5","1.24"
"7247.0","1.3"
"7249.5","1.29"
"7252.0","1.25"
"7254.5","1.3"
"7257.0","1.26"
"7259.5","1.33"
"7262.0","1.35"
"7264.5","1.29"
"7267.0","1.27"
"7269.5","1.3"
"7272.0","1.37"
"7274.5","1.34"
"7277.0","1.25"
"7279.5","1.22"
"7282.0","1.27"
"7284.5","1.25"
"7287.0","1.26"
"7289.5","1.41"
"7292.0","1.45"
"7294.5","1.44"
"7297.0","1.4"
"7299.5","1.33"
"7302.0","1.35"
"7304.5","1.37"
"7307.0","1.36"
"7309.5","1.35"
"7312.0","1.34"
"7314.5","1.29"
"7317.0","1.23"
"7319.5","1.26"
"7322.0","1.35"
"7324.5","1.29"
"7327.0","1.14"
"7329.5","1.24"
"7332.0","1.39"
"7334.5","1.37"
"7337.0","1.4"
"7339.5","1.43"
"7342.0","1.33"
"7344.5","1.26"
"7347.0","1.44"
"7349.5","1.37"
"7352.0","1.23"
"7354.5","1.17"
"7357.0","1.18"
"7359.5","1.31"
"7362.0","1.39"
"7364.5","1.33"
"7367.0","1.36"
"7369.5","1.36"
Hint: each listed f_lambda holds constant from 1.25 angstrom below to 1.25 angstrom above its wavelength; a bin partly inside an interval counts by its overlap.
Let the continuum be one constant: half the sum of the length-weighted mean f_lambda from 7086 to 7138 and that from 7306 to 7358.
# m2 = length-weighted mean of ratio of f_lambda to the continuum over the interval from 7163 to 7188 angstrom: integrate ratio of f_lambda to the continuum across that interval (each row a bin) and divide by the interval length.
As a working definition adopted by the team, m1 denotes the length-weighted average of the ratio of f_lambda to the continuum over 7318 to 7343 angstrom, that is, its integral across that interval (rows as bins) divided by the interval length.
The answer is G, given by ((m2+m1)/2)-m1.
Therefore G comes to -0.078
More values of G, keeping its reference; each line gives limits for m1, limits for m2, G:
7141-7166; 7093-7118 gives 0.018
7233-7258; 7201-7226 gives -0.041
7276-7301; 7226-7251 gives -0.014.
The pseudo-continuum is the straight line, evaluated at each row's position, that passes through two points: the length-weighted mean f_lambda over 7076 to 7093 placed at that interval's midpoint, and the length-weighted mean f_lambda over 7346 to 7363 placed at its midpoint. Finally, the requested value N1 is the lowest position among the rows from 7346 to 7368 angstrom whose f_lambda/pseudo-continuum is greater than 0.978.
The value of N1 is 7347.0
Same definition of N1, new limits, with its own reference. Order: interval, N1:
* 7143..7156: 7152.0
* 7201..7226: 7214.5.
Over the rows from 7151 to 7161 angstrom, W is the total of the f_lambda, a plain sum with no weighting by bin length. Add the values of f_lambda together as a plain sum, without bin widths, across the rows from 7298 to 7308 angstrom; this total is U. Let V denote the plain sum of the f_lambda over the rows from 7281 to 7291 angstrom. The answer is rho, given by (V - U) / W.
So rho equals -0.04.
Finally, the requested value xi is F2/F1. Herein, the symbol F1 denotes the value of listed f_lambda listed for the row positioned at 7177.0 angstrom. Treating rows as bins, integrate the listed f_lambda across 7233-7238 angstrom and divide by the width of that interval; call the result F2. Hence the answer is 1.19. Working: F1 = 1.13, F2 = 1.35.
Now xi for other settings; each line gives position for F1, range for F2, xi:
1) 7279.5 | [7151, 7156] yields 1.03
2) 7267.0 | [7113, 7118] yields 0.94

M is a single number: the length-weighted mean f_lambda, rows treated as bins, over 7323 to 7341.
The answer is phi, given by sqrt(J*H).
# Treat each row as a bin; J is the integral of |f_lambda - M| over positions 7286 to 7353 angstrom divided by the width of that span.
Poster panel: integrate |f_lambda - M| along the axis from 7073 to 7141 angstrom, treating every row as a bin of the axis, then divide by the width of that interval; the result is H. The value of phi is 0.093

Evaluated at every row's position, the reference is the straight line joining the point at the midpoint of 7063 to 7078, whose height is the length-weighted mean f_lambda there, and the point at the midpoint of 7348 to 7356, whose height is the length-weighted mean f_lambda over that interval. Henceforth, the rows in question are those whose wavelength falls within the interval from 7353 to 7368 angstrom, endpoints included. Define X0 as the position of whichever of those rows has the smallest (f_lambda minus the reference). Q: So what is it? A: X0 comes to 7354.5 angstrom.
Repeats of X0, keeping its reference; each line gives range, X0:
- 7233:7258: 7244.5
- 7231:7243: 7232.0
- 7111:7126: 7119.5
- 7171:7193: 7172.0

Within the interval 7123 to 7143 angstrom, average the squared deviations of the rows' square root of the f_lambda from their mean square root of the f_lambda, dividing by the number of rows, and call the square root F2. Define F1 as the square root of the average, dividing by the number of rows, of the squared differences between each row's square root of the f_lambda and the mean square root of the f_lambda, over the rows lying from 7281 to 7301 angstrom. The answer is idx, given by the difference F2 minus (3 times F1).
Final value -0.076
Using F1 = 0.0338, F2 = 0.025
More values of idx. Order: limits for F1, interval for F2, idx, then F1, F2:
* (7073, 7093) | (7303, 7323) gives -0.083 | 0.0347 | 0.021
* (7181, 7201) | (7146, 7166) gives -0.027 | 0.0243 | 0.046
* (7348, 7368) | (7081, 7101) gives -0.086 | 0.0362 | 0.023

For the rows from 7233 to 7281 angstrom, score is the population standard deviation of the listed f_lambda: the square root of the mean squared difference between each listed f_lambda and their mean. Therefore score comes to 0.053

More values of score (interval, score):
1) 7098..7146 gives 0.051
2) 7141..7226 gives 0.068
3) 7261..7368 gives 0.075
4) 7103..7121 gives 0.025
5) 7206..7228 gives 0.042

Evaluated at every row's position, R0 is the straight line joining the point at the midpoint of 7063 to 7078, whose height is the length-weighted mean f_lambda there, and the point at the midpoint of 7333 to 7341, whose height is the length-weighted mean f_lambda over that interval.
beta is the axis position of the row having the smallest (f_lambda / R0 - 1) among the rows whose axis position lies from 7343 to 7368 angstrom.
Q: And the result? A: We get 7354.5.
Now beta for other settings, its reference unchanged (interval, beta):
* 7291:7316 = 7314.5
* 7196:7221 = 7199.5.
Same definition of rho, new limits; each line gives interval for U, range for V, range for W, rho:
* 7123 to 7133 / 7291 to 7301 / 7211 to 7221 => 0.18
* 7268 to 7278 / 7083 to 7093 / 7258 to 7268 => -0.10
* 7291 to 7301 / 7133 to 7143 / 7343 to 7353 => -0.22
